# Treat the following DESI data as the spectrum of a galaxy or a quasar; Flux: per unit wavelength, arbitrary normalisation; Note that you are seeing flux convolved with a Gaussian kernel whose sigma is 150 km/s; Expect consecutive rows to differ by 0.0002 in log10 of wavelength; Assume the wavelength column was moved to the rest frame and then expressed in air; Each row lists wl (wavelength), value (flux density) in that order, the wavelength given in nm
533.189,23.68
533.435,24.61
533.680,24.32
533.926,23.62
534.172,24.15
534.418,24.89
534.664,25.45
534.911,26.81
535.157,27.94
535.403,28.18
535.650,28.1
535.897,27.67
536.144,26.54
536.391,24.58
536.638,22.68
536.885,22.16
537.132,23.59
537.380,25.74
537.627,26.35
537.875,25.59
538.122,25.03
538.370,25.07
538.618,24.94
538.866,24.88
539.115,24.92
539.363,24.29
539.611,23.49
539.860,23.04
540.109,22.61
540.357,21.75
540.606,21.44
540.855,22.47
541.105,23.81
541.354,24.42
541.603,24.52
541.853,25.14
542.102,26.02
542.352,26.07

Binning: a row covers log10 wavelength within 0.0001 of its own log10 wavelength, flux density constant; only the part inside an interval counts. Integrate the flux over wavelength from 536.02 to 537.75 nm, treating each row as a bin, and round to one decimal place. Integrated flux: 42.4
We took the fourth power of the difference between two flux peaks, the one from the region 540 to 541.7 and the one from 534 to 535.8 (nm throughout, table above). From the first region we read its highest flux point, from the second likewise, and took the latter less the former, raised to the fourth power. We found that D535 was 179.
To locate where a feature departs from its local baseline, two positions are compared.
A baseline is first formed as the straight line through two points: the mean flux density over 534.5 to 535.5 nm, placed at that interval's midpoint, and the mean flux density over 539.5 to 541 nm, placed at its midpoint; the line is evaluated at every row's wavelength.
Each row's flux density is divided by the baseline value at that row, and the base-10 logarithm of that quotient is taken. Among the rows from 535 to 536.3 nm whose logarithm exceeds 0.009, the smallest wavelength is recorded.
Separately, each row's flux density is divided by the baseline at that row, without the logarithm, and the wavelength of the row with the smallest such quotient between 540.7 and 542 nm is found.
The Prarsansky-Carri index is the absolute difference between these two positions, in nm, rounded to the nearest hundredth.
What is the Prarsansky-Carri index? 5.70 nm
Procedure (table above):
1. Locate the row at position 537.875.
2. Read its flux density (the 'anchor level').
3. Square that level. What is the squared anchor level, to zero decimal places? 655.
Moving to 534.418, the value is 620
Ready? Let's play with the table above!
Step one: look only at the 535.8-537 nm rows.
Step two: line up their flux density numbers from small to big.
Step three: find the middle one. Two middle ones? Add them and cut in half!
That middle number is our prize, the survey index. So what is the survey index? 24.6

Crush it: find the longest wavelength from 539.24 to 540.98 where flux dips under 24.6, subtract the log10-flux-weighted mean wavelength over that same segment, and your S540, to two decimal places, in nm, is 0.75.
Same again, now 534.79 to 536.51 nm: 0.74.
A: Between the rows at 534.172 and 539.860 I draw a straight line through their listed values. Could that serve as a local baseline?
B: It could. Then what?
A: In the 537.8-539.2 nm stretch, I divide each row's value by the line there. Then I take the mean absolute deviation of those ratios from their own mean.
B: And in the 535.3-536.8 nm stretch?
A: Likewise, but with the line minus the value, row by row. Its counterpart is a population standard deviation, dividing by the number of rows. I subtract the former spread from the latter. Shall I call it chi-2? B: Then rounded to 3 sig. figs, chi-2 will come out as 1.95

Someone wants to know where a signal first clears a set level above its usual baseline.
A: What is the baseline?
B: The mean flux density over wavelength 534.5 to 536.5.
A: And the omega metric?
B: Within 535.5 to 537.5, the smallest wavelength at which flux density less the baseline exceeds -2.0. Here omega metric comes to 535.650 nm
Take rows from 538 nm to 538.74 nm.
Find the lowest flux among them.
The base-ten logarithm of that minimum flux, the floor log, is 1.40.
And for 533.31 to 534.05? 1.37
